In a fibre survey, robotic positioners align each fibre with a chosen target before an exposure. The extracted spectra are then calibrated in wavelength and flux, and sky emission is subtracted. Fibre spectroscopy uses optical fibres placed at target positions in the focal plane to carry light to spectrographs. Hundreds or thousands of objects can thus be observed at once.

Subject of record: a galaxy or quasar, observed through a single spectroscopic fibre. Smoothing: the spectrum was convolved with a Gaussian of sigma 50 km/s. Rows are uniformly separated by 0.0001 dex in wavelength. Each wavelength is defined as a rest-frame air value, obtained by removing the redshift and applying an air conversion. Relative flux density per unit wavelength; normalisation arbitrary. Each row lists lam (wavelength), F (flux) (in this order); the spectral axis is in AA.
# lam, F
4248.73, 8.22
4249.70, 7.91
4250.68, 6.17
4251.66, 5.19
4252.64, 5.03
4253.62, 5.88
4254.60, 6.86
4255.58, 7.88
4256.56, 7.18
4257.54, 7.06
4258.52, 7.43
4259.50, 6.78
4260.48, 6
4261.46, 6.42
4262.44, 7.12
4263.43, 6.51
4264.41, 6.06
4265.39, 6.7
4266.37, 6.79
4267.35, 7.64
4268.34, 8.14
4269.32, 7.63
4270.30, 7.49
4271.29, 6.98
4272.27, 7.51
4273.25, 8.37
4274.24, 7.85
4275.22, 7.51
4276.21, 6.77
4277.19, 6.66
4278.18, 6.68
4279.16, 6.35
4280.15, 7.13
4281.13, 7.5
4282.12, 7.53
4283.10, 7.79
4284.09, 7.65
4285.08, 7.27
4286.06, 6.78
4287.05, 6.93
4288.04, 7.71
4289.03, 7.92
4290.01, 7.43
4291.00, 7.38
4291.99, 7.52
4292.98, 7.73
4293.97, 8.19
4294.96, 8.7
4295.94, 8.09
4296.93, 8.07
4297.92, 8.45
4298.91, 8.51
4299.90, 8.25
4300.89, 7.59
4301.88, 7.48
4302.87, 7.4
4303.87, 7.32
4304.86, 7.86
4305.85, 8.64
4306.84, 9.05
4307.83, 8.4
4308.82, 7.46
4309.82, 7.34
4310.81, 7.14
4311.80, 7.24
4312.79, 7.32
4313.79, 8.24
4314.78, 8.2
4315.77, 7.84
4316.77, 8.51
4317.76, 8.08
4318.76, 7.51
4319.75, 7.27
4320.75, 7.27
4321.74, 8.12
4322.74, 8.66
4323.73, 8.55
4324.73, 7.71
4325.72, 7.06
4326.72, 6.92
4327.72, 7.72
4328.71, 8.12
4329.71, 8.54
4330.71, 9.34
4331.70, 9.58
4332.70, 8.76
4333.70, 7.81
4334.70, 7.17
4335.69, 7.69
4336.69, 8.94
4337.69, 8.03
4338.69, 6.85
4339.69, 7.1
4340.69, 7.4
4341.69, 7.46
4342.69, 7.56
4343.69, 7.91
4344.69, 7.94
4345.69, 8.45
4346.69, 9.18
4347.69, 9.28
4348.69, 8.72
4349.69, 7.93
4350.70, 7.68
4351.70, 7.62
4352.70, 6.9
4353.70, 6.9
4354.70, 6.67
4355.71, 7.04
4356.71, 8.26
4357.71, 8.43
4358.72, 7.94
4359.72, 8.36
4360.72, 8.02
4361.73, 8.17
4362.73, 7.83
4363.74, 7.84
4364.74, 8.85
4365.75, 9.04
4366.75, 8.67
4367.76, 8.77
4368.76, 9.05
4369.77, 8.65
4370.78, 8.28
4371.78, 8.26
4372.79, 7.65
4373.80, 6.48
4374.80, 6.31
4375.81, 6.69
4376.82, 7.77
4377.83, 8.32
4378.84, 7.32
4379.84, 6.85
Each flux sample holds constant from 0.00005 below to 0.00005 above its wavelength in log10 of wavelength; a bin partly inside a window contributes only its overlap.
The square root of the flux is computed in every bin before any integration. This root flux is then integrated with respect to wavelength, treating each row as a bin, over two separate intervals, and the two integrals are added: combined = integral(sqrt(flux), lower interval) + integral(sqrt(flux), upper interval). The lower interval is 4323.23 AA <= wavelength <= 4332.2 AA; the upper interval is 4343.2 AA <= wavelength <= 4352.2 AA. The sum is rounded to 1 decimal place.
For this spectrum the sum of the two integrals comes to 51.5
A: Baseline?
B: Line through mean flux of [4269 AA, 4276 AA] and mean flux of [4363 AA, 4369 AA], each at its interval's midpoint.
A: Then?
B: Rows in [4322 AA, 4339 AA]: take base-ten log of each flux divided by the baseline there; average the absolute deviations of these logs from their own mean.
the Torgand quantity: 0.037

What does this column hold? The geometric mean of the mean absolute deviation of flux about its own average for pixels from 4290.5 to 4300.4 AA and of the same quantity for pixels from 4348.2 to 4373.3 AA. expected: 0.42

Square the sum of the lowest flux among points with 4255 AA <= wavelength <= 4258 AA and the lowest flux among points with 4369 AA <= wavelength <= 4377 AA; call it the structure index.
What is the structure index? 179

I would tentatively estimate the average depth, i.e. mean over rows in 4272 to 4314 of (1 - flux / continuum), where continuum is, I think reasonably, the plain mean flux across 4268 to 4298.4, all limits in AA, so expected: -0.014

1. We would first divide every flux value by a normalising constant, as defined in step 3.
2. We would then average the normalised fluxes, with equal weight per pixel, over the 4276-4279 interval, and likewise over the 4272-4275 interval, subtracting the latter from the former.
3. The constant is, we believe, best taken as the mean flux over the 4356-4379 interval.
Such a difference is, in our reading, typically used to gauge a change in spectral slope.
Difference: -0.15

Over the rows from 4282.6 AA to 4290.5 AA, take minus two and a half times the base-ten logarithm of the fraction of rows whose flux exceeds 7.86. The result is 2.3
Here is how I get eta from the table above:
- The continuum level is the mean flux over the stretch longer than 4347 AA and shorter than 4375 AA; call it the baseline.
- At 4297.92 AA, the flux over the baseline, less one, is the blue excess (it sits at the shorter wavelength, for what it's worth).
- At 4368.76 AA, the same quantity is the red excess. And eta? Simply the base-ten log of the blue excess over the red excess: -0.4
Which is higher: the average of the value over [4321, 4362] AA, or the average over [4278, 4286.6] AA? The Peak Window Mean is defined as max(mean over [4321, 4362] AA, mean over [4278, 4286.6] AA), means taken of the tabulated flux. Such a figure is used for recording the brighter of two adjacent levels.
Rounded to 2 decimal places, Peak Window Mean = 7.96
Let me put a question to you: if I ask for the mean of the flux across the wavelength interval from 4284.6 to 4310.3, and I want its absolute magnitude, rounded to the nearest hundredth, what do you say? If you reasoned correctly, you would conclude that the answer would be 7.83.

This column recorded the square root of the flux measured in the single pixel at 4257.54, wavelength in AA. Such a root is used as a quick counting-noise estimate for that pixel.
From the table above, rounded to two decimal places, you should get 2.66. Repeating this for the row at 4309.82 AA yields 2.71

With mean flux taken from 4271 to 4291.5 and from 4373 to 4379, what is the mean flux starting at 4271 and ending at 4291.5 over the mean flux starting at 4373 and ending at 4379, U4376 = 1.02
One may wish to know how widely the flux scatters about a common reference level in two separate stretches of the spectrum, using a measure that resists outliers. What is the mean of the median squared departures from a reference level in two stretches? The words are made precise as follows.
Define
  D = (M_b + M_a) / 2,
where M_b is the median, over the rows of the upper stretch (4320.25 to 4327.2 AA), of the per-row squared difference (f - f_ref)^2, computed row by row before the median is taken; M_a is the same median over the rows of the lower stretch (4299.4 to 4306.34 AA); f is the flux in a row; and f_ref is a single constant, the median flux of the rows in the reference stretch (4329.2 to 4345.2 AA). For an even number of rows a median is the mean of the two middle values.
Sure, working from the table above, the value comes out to 0.3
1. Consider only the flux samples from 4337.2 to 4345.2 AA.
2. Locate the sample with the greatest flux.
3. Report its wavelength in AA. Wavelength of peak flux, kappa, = 4337.69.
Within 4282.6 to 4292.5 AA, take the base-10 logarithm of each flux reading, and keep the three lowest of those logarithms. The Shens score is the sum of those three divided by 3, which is 0.84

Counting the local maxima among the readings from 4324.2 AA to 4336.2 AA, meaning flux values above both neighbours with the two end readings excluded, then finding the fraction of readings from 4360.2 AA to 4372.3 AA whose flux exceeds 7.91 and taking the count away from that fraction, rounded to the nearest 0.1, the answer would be -0.2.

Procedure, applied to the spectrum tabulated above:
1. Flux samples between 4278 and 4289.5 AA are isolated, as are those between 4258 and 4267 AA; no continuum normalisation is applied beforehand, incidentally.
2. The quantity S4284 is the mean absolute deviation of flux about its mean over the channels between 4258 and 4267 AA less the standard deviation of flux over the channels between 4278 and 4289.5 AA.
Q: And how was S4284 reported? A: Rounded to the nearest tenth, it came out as -0.1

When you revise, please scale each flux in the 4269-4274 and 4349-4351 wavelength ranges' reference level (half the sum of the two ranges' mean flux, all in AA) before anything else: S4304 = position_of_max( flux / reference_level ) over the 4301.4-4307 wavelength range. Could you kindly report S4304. 4306.84 AA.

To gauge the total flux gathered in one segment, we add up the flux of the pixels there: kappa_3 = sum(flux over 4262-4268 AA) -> 41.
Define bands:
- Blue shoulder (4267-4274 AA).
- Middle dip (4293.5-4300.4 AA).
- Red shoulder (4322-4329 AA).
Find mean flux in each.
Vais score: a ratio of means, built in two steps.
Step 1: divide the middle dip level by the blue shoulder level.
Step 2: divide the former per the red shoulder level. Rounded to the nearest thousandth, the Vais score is 0.139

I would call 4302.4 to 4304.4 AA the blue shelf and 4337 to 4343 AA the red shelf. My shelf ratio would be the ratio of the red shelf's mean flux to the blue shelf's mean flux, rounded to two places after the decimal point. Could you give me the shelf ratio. 1.01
